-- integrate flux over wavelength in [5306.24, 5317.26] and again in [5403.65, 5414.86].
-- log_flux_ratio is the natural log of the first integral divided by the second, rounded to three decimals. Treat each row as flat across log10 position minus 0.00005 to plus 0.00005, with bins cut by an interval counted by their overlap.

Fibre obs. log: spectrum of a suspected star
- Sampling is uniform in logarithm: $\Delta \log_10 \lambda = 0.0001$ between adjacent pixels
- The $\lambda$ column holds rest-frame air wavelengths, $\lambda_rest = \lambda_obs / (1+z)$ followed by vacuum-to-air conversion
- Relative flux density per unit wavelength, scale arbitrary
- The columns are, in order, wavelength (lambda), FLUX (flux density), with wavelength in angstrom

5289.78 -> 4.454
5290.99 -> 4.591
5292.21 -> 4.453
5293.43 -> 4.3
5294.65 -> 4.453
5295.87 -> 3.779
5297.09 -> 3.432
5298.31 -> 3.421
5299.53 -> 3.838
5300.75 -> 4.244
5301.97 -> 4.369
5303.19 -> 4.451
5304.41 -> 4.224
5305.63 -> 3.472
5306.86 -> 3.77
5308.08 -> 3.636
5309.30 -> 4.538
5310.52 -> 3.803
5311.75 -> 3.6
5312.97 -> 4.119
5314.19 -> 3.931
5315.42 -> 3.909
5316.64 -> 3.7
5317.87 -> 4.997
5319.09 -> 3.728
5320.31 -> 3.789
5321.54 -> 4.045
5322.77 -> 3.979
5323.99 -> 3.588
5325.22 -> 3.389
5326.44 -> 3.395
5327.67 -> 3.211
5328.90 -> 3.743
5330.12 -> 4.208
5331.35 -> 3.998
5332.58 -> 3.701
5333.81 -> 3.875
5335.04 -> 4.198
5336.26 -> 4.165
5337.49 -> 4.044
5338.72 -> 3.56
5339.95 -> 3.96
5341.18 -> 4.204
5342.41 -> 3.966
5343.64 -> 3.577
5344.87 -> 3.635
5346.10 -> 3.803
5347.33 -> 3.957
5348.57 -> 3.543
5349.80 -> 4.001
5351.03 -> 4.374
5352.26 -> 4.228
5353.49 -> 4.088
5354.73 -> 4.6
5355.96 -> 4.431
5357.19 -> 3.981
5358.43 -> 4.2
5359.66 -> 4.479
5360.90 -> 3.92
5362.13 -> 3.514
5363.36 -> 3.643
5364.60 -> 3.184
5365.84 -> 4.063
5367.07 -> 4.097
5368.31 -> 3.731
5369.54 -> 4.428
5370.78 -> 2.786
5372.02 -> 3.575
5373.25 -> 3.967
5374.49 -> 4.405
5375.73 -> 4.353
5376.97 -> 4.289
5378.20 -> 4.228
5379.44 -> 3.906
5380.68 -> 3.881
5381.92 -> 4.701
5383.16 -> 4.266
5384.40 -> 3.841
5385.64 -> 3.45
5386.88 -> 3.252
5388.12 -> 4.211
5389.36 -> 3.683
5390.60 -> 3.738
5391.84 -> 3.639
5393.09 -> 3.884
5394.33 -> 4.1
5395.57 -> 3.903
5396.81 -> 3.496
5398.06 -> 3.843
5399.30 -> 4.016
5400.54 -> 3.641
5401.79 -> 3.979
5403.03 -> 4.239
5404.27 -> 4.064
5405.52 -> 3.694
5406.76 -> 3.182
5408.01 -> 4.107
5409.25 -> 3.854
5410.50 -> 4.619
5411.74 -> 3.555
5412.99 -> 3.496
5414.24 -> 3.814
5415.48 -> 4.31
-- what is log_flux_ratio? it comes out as 0.000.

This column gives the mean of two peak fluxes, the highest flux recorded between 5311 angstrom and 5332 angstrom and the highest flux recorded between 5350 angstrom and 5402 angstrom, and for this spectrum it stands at 4.85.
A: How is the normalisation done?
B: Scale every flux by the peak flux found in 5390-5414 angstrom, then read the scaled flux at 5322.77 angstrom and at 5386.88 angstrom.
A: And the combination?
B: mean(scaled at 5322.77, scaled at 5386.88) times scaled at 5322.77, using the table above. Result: 0.674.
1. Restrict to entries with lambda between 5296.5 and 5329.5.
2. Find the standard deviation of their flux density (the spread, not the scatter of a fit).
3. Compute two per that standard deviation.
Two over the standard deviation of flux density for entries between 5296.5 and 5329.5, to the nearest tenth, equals 4.9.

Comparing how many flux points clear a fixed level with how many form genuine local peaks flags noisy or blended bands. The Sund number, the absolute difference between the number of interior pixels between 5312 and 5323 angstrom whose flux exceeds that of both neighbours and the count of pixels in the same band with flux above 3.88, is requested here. 4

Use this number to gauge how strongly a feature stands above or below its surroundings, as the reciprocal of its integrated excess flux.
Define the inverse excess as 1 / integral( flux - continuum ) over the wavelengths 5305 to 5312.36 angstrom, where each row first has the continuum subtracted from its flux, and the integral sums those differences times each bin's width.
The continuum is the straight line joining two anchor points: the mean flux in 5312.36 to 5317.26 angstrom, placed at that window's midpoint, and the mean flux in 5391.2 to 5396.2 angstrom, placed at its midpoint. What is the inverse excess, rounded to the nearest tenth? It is -1.2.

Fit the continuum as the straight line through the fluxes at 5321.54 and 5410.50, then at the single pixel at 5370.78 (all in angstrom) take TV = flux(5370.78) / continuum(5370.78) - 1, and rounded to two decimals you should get -0.36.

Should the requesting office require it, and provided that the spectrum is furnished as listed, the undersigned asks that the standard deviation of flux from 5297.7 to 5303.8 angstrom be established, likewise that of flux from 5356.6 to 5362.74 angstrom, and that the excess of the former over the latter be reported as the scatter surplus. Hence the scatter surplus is 0.07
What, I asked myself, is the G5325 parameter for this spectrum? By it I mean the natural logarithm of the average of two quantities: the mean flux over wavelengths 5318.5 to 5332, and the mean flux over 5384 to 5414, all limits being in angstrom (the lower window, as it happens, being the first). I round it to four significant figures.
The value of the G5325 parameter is 1.328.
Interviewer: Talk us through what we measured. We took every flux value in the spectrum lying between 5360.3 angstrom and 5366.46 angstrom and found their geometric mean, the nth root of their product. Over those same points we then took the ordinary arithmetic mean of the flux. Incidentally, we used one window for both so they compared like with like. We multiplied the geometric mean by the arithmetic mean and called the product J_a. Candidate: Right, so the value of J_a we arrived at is 13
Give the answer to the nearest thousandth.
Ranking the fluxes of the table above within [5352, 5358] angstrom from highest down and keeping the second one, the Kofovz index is 4.431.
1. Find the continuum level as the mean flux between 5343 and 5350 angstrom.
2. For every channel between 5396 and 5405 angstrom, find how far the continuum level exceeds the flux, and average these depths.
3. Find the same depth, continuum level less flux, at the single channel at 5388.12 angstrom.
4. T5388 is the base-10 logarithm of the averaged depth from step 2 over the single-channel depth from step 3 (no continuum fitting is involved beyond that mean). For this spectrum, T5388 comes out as -0.5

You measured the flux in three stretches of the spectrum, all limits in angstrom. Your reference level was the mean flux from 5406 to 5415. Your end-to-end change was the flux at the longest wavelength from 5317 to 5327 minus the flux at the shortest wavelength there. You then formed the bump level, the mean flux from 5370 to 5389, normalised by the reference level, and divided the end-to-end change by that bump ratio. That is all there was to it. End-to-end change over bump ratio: -1.5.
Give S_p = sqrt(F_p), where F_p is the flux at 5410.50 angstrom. 2.15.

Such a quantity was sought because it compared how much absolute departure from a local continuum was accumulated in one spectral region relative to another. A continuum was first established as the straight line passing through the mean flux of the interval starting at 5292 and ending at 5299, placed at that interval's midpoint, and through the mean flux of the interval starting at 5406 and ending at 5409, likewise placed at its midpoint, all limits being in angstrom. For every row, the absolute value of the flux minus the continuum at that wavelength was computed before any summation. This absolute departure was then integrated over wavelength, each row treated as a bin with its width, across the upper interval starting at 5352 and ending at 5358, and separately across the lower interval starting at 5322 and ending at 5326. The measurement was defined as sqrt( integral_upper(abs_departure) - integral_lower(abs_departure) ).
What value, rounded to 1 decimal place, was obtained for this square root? 1.3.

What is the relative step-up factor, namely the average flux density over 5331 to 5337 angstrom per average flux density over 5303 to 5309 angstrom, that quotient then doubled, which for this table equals 2.04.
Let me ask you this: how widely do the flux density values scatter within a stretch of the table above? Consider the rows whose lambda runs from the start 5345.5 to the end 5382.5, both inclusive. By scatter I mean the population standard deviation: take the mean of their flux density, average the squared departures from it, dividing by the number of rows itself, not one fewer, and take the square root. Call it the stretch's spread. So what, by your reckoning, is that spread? 0.41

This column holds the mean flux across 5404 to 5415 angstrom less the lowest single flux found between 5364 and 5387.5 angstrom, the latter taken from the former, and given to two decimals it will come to 1.03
